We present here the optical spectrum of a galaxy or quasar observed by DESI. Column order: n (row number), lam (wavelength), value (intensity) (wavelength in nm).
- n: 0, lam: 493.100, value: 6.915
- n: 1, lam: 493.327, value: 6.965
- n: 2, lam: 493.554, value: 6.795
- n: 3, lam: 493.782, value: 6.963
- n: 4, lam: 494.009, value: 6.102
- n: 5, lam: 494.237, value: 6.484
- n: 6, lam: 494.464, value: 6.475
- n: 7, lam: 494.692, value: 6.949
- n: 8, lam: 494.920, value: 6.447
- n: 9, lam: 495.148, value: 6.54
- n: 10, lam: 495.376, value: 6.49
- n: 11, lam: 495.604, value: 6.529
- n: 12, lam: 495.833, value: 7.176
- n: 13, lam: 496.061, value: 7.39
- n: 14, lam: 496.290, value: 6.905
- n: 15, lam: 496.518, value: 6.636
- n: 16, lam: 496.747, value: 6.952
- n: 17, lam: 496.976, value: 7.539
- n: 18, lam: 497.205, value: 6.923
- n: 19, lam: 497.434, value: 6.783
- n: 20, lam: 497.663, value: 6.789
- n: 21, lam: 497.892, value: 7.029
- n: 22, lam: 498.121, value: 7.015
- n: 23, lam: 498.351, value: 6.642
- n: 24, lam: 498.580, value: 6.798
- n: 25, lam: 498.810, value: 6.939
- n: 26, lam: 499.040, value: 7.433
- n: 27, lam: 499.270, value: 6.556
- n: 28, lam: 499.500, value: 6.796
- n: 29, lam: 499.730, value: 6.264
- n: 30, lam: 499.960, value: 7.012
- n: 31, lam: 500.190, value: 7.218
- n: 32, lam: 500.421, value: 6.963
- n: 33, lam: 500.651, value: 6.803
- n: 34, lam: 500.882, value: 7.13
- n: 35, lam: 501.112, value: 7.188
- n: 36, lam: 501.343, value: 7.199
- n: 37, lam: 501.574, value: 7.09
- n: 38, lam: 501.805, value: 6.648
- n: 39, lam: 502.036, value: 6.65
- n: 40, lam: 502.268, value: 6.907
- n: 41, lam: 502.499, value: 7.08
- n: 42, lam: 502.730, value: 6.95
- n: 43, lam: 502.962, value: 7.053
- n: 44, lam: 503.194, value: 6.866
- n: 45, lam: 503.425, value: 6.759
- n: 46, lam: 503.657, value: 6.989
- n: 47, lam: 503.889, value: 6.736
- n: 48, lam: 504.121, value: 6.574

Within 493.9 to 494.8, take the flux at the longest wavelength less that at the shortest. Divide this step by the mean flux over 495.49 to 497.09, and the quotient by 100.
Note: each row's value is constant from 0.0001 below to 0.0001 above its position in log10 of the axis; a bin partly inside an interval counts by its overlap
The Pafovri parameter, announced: 0.0012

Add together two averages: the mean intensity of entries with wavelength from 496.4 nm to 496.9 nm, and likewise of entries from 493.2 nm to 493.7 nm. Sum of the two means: 13.7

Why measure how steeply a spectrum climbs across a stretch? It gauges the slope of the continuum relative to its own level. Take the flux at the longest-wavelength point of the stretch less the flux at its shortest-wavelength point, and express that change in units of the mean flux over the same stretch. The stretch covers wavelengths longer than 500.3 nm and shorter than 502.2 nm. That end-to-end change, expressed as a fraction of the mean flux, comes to -0.04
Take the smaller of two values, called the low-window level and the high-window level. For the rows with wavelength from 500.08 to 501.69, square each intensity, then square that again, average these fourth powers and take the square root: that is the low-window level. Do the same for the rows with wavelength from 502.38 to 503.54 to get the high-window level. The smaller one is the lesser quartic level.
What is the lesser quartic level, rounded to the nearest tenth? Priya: 48.2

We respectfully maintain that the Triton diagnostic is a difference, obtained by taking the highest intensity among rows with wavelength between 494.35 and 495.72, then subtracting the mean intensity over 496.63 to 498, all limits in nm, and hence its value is -0.05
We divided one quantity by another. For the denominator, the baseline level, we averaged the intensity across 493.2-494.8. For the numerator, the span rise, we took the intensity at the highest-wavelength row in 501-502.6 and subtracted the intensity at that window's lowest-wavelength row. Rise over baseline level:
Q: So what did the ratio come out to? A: -0.02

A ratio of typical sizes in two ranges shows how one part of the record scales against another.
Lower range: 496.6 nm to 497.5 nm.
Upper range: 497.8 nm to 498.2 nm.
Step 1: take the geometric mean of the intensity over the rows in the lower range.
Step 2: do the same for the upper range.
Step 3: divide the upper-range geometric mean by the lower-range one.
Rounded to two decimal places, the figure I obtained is 1.00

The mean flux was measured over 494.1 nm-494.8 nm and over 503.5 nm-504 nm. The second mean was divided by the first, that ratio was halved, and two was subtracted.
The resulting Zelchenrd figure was -1.48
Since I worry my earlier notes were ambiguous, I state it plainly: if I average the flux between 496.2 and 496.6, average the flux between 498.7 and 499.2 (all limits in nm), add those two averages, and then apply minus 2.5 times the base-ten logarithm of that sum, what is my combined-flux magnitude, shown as -2.86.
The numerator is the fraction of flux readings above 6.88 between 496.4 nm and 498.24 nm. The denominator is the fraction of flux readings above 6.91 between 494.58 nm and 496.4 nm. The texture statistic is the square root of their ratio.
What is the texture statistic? 1.29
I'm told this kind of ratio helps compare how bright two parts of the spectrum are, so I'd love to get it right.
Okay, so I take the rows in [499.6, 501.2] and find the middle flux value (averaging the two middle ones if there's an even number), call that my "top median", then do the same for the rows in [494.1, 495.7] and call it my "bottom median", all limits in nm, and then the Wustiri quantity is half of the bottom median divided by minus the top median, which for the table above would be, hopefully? -0.46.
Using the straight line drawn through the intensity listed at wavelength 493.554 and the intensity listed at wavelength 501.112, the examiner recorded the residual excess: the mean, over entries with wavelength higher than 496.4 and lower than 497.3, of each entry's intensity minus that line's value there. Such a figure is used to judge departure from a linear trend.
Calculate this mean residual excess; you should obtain 0.0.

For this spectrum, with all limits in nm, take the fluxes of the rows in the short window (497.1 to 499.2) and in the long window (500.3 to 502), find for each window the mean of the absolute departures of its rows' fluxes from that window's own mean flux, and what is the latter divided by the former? 1.1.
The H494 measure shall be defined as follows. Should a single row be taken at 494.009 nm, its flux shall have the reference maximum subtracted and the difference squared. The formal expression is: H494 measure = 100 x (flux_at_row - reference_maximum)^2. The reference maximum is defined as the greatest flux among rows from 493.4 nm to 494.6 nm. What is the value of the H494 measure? 74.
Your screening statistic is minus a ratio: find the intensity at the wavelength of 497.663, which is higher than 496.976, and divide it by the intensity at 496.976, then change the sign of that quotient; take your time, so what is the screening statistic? -0.90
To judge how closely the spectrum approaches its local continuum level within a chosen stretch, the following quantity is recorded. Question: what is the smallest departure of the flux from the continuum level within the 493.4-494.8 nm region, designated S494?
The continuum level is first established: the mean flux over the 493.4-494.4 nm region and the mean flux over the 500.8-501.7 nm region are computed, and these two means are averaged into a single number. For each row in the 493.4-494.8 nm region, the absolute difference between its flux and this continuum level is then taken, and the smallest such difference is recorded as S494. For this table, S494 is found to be 0.07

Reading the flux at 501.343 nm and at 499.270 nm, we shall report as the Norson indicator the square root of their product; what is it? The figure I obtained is 6.87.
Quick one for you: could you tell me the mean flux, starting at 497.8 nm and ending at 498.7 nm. 6.9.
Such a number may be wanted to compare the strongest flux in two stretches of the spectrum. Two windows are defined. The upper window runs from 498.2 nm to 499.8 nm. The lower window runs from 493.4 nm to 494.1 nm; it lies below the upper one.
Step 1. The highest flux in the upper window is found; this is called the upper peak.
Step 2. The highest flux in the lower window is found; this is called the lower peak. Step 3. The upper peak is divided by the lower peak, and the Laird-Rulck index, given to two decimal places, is 1.07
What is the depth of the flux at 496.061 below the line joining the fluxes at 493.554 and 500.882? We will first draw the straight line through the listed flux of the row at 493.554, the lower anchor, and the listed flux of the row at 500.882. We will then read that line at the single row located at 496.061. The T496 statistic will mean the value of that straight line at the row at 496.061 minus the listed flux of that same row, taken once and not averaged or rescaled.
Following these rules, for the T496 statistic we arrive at -0.5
